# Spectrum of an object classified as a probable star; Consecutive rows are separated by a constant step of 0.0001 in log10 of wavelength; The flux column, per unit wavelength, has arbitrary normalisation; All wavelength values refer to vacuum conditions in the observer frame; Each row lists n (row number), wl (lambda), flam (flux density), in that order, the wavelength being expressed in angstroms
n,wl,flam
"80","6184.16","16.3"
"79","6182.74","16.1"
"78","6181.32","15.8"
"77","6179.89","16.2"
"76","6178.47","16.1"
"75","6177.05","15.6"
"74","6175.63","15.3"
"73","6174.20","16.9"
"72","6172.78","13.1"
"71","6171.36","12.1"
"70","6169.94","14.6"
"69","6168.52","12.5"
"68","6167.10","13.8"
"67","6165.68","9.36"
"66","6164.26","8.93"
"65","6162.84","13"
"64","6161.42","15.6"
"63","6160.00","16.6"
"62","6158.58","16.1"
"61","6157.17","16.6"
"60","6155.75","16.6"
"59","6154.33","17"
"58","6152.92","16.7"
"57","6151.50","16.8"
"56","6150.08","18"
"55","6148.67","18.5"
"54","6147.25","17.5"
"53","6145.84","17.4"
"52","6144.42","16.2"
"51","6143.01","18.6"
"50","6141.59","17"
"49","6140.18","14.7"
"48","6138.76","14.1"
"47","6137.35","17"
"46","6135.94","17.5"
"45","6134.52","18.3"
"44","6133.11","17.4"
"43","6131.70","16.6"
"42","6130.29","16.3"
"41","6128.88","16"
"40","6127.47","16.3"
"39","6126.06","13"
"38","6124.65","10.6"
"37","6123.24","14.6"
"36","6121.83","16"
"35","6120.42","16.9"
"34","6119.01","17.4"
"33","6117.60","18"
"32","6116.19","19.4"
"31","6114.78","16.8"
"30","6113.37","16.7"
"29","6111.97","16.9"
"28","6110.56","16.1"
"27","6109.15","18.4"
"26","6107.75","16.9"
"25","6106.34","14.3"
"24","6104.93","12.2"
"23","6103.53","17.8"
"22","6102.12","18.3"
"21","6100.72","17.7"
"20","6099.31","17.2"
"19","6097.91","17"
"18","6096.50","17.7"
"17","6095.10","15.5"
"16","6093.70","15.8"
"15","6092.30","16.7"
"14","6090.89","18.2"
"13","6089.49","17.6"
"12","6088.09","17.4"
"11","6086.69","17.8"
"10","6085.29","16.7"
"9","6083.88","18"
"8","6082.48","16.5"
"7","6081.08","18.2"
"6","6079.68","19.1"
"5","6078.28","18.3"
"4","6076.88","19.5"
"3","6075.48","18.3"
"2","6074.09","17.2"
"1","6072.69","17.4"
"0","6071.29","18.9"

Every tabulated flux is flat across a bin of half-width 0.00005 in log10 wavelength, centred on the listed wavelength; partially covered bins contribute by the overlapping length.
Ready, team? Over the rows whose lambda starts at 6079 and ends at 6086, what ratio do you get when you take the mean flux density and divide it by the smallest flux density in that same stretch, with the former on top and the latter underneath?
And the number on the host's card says 1.07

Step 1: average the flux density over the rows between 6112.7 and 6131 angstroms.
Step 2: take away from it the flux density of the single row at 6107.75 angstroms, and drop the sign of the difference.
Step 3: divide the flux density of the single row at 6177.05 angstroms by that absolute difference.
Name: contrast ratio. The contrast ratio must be 17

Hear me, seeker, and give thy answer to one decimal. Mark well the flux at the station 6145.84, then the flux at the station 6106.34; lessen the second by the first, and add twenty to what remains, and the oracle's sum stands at 16.9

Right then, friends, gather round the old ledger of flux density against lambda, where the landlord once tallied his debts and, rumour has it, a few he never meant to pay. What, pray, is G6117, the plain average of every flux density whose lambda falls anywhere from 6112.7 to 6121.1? 17.5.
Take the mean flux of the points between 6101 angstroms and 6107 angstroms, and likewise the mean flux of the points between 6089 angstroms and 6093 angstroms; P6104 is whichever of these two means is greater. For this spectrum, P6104 17.5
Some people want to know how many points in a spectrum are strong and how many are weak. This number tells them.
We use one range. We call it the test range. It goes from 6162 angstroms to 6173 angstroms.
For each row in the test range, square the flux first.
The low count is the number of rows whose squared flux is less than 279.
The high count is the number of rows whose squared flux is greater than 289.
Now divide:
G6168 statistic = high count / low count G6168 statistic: 0.0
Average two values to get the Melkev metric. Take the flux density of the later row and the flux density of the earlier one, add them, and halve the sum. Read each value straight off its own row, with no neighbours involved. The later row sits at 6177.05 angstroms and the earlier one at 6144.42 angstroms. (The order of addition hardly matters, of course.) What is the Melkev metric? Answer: 15.9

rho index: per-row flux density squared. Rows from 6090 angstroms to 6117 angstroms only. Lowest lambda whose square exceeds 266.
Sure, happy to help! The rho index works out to 6090.89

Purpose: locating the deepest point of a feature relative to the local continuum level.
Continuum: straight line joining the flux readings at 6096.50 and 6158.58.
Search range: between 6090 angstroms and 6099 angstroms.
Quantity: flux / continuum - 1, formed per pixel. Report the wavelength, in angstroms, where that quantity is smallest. 6095.10 angstroms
